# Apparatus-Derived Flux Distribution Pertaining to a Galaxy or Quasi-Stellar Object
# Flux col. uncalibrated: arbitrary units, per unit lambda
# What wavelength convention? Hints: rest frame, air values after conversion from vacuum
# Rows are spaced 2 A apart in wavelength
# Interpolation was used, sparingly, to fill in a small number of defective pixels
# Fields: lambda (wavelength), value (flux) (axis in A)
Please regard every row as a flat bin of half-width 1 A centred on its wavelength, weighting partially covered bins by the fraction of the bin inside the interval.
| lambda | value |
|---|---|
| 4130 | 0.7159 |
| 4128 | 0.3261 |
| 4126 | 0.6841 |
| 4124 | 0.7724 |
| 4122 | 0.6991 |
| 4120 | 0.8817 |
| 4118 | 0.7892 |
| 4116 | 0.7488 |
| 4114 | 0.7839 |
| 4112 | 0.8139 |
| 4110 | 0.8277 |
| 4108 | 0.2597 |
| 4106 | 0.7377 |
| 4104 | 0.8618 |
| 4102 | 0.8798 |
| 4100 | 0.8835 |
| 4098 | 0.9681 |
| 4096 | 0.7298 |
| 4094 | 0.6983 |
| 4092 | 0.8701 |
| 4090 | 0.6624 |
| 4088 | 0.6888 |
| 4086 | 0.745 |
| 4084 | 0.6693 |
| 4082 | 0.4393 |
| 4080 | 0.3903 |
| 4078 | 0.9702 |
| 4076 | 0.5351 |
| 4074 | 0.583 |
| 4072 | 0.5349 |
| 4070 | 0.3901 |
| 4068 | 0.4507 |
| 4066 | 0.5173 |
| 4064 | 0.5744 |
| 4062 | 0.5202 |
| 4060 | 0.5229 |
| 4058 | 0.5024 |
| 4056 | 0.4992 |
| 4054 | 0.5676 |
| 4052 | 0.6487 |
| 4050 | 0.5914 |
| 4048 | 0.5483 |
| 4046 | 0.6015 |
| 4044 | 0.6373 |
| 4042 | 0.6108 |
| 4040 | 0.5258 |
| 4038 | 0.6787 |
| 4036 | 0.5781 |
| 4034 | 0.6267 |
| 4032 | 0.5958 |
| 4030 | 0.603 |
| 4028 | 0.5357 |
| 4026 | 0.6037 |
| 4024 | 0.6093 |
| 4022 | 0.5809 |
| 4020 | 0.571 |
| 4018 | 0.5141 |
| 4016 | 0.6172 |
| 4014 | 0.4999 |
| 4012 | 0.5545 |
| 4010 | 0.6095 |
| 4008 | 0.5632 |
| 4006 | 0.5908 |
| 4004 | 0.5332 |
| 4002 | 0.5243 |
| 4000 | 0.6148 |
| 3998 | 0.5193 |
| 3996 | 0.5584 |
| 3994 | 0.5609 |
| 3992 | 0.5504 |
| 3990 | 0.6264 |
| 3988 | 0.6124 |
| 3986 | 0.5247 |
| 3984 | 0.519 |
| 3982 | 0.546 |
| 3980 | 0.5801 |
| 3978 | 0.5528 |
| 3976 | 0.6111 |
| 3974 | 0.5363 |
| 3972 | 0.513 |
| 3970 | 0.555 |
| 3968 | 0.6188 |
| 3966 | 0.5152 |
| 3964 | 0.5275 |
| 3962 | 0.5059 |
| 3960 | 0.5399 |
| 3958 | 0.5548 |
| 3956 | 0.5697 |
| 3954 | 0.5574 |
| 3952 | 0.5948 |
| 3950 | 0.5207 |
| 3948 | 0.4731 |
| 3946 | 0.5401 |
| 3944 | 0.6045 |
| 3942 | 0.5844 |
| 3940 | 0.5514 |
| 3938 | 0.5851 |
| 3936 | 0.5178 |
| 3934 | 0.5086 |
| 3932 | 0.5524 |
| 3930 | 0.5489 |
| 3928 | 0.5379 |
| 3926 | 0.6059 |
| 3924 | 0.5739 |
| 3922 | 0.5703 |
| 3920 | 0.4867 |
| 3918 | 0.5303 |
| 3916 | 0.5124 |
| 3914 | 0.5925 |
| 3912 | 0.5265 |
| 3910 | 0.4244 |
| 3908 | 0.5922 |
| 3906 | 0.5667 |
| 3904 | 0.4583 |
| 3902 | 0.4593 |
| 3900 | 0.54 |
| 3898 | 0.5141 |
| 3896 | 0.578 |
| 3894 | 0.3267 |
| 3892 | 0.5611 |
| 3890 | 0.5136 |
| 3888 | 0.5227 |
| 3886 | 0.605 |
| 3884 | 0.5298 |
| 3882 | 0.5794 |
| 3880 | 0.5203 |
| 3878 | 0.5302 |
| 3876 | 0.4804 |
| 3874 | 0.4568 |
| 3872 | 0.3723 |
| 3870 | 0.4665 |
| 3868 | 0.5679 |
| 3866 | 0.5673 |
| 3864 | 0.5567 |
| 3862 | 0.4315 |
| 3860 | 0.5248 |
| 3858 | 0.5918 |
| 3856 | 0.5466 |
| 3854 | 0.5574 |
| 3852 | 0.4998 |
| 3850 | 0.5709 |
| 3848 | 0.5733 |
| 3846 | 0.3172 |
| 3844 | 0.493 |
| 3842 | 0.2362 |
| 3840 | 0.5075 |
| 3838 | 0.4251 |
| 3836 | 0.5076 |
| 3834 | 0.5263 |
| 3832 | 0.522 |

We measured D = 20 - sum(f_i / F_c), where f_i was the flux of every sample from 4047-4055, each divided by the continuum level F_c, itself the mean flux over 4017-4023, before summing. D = 15.8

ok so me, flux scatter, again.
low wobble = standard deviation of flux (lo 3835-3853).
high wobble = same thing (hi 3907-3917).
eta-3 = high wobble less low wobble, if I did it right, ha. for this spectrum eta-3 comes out -0.045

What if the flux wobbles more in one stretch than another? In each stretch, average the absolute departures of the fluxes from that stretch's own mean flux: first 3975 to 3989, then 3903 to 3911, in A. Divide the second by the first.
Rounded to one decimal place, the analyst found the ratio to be 2.1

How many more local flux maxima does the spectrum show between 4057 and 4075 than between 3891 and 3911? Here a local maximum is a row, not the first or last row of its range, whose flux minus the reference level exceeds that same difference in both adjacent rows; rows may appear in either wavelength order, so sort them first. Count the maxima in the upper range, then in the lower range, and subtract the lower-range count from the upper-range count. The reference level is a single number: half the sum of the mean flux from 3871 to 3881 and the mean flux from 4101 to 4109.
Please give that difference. -1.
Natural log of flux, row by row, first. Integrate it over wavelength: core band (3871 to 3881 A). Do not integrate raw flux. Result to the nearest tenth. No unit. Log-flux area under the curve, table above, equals -7.6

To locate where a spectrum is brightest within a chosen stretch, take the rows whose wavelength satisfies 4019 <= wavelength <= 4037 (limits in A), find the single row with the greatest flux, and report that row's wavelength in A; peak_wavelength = 4034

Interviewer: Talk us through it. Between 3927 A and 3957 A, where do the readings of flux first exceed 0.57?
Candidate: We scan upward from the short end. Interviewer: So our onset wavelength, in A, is 3938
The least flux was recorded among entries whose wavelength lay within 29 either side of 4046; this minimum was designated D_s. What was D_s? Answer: 0.3901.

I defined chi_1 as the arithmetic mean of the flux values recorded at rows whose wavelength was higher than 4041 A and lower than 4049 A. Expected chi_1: 0.599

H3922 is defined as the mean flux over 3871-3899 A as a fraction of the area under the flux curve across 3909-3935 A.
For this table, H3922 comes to 0.036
